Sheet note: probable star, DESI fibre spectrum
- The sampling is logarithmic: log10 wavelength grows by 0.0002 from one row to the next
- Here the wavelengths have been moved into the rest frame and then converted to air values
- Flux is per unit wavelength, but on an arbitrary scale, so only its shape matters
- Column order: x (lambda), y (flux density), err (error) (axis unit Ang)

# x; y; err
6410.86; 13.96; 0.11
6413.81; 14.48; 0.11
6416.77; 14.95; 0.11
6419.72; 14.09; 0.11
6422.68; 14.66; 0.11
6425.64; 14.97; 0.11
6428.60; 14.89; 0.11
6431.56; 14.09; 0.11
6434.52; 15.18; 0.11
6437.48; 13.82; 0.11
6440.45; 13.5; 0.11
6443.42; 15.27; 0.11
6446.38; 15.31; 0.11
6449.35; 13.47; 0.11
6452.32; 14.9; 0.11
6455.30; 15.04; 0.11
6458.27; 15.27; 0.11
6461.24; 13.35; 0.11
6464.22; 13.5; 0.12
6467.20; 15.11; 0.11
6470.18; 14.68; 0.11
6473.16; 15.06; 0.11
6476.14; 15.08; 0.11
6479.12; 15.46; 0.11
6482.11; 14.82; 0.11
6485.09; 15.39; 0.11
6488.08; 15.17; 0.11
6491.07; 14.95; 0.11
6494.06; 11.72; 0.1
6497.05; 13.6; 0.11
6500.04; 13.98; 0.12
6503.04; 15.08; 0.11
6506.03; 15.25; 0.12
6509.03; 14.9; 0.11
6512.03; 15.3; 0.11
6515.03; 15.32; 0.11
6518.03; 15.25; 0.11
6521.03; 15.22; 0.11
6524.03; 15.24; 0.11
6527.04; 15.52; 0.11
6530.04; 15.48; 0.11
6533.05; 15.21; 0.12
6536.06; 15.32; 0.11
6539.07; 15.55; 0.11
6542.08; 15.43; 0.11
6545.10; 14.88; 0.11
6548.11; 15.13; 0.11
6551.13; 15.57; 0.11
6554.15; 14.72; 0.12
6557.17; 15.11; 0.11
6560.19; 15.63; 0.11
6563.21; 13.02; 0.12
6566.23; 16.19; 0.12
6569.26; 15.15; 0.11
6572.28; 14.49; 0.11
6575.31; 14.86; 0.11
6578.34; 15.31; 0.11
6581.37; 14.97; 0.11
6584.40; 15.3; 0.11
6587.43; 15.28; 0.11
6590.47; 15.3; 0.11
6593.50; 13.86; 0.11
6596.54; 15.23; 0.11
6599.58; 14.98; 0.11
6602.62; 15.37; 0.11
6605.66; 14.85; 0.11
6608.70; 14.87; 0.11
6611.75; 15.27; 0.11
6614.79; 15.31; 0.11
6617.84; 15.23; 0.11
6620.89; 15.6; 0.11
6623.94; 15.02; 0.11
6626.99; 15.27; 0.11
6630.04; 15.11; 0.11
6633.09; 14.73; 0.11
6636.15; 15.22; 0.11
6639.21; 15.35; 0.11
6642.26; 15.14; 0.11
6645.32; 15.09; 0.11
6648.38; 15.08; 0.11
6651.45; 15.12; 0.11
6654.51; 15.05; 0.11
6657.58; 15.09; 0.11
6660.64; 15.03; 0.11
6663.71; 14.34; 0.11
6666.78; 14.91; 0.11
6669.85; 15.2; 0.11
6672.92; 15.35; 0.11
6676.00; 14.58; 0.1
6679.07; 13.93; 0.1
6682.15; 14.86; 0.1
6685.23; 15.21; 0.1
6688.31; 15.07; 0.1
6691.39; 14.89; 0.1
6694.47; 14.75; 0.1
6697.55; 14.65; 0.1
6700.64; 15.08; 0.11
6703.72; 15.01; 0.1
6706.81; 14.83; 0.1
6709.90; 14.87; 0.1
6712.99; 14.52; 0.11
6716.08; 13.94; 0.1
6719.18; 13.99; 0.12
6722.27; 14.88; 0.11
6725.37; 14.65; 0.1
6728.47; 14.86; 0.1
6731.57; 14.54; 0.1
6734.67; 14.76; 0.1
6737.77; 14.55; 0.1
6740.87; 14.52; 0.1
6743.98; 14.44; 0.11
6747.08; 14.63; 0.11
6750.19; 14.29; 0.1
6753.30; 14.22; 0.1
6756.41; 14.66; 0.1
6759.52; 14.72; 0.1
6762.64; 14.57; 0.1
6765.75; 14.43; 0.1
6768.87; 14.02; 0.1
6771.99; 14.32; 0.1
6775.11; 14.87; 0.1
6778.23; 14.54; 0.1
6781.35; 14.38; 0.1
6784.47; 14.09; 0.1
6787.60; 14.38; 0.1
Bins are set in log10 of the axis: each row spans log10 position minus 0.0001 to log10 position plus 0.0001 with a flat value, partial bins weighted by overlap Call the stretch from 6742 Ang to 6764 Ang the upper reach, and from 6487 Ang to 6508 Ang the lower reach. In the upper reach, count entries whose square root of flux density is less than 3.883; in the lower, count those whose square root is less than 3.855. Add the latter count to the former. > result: 10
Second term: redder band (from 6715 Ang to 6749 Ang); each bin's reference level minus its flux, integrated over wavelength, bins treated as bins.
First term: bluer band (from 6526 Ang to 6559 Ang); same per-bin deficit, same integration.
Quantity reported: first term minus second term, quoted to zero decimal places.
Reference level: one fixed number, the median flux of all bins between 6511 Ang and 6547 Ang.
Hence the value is -25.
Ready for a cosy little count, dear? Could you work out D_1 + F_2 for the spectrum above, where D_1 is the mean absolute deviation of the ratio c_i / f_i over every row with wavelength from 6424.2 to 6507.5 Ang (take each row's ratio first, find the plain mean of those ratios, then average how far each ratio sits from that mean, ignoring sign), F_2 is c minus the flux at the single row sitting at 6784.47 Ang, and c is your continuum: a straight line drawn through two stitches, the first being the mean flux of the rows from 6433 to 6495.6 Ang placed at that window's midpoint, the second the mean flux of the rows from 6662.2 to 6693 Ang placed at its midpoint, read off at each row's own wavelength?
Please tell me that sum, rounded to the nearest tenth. 0.9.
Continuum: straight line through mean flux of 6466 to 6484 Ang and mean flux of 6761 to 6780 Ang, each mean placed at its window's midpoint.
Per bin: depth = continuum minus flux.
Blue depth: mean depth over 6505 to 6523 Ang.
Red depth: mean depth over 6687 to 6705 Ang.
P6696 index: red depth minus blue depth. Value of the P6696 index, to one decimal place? -0.1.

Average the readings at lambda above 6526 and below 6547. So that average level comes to 15.34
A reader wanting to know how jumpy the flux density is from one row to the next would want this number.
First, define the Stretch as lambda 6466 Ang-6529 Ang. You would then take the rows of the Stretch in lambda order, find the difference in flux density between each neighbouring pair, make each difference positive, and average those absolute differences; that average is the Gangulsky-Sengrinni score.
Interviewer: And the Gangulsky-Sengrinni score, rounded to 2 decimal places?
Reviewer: 0.54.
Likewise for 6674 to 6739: 0.31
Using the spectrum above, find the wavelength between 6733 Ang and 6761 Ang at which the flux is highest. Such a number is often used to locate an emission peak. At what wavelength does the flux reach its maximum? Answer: 6734.67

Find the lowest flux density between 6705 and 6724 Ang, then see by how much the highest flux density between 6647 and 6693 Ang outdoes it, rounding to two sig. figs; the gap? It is 1.4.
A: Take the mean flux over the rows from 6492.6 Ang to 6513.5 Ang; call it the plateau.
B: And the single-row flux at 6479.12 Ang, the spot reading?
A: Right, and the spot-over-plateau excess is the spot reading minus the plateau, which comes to 1.2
